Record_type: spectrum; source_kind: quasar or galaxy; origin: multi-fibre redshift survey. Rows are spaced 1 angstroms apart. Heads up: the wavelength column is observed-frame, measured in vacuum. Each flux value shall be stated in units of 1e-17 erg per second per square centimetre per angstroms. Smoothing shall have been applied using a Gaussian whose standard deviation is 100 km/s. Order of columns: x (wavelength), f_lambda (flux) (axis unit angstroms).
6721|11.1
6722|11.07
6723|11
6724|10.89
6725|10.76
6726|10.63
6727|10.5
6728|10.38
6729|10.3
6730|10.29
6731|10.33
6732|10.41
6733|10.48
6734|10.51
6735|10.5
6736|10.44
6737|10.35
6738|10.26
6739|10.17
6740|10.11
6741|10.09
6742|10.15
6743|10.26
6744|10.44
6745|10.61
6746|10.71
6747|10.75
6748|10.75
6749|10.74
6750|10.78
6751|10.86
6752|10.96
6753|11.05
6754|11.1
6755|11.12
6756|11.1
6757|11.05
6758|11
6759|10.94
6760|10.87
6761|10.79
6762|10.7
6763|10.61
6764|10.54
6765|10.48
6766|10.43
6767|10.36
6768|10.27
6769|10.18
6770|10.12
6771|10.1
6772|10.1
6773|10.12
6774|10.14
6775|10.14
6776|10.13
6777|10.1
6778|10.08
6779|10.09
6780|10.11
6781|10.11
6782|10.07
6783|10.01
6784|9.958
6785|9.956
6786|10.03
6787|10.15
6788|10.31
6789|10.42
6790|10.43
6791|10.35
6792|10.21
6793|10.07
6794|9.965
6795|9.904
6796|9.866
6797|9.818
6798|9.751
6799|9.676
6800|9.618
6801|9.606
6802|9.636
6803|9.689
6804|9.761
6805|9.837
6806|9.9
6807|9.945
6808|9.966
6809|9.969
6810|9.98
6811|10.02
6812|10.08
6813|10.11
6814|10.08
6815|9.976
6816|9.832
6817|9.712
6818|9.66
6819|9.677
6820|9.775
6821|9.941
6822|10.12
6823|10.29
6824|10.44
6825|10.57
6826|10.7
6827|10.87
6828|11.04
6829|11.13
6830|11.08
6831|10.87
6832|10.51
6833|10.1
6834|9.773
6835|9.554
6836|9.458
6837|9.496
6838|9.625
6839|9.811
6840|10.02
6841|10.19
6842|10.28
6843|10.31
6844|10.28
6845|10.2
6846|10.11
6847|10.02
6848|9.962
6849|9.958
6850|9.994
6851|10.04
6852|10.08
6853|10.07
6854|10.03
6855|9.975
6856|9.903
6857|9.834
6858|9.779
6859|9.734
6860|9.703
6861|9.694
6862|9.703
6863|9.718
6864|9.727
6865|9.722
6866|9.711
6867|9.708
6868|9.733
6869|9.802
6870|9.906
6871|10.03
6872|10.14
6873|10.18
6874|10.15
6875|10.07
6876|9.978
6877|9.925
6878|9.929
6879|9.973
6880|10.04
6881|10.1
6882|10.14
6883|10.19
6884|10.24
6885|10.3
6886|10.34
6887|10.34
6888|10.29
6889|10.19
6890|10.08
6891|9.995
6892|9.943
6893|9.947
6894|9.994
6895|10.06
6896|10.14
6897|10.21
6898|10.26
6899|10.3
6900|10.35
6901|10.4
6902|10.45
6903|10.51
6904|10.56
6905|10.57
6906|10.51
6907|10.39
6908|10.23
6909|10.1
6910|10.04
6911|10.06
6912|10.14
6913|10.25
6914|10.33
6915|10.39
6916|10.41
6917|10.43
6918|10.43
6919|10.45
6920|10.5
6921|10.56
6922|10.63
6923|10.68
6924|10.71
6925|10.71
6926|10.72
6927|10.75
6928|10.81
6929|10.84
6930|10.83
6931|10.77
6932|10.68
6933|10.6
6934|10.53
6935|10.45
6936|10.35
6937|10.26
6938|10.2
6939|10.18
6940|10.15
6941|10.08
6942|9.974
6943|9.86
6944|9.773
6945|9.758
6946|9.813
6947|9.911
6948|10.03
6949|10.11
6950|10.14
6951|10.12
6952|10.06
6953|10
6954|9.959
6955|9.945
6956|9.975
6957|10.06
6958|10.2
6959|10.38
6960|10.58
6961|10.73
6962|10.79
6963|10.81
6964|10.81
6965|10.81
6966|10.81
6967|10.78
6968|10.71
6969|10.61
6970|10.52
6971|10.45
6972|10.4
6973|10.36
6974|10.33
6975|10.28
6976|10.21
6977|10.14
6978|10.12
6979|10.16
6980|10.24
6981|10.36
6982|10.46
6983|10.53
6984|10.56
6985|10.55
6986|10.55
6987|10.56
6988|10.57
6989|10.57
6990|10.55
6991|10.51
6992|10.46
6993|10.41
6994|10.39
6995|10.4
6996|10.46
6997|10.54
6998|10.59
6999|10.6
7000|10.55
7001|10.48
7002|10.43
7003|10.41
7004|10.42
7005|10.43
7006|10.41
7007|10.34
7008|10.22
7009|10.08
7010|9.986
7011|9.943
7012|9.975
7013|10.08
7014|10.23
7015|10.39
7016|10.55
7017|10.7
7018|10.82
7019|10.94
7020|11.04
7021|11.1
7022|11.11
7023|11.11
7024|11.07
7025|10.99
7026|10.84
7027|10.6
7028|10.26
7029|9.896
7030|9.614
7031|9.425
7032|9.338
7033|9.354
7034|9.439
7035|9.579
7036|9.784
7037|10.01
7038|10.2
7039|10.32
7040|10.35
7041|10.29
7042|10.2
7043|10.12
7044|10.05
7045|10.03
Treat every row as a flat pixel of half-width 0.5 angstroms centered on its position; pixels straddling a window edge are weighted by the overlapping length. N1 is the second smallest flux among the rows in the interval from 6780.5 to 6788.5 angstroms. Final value 9.958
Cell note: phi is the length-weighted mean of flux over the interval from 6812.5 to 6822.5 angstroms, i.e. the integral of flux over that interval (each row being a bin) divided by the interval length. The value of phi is 9.9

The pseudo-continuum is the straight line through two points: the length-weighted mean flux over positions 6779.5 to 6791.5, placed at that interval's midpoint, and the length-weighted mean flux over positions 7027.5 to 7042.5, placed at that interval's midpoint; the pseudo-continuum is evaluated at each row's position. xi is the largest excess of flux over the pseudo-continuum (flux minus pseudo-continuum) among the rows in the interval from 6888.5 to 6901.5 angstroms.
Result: 0.37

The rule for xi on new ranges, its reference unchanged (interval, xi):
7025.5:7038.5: 0.96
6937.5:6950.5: 0.22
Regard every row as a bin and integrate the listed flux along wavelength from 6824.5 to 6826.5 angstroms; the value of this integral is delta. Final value 21.3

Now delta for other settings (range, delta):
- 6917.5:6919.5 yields 20.9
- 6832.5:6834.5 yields 19.9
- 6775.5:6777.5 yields 20.2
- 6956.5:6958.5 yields 20.3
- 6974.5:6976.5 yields 20.5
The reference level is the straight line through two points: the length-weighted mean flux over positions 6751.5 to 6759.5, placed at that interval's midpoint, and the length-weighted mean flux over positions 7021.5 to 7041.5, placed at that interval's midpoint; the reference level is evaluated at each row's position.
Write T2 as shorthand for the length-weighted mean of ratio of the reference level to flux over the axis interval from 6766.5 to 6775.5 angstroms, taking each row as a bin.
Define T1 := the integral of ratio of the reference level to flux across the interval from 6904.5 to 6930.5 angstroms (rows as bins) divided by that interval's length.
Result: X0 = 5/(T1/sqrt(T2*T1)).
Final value 5.18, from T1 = 1.01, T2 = 1.08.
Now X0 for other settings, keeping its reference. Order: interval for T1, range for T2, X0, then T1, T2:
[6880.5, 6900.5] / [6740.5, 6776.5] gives 5.00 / 1.04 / 1.04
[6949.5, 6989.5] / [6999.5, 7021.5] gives 4.96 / 1.00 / 0.98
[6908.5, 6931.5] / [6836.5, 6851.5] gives 5.18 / 1.00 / 1.07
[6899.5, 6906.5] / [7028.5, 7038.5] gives 5.11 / 1.01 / 1.05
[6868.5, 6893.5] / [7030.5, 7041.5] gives 4.95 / 1.06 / 1.04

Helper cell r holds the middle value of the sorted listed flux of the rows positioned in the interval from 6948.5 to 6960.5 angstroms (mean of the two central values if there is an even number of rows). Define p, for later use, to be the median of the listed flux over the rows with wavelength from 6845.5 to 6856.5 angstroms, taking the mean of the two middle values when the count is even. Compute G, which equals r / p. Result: 1.01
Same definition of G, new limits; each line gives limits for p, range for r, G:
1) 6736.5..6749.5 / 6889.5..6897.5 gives 0.97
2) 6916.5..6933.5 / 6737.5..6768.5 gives 1.00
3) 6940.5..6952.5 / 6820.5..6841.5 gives 1.02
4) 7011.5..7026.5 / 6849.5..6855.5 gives 0.93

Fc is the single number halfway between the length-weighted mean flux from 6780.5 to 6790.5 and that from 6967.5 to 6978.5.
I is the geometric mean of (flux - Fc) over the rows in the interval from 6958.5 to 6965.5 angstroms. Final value 0.40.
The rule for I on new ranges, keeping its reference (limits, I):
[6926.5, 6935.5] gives 0.41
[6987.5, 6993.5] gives 0.24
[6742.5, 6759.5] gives 0.34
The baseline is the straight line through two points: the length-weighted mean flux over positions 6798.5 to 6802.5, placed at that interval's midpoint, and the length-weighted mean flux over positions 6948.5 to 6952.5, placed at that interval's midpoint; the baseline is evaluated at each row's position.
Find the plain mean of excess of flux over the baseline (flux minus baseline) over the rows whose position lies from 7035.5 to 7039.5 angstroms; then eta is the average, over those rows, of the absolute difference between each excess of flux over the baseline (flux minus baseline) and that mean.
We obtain 0.18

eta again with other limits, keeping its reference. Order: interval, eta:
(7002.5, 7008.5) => 0.07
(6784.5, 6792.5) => 0.14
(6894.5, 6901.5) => 0.09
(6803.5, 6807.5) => 0.06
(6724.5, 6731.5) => 0.15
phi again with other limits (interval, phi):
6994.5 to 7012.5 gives 10.3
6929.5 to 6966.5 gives 10.3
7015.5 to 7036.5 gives 10.4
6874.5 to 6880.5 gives 10.0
